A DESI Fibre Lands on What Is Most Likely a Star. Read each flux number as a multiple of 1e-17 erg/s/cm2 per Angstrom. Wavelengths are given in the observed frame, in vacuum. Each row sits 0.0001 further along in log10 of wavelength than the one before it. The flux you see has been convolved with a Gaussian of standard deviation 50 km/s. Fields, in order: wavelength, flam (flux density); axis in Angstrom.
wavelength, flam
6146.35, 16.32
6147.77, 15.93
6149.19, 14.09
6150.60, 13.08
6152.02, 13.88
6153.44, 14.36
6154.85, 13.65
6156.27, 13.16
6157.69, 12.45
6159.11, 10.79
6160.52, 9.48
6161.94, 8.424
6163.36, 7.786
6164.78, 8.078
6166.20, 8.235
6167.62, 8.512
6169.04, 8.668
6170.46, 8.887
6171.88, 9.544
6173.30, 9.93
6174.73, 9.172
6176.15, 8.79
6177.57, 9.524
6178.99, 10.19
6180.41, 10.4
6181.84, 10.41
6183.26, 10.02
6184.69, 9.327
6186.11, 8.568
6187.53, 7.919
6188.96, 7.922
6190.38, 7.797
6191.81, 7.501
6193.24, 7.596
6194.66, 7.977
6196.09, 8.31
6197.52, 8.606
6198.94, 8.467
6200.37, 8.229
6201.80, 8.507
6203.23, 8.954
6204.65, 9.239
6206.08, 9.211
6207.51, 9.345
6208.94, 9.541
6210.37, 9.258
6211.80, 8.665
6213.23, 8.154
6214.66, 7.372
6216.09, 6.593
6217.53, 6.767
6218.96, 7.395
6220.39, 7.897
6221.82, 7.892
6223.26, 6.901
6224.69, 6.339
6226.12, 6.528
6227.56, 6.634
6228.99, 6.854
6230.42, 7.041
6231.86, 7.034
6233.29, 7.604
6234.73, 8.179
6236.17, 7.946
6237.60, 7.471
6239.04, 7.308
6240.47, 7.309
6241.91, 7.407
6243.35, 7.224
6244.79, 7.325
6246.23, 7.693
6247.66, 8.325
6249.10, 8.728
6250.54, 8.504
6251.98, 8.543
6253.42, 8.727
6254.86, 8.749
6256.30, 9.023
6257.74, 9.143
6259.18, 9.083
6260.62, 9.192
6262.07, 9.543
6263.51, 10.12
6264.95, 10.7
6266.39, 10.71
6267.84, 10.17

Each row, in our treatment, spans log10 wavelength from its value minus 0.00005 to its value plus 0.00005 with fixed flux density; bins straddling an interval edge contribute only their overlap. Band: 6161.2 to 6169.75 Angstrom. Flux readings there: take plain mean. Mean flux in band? 8.3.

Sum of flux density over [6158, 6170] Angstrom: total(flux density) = 70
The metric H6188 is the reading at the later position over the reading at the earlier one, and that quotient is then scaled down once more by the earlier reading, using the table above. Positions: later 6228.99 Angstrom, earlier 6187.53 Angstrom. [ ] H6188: 0.109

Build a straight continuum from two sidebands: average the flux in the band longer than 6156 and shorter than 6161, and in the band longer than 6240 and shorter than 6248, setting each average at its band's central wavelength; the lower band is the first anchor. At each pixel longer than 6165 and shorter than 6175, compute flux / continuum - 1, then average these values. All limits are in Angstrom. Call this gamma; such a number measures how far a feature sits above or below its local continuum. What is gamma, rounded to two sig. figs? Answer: -0.18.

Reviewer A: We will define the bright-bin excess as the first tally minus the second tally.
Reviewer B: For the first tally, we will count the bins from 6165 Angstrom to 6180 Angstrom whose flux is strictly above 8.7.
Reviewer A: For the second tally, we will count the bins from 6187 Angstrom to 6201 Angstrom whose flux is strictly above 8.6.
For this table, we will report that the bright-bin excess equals 6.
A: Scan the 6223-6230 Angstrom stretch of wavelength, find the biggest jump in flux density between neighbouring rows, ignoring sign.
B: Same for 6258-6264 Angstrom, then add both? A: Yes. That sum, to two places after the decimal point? 1.14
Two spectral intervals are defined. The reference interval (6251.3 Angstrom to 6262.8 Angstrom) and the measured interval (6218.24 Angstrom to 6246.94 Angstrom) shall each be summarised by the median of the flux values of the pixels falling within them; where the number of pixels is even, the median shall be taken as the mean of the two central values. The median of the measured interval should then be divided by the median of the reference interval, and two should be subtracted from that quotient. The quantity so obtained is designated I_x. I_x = -1.19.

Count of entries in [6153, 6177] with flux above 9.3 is 8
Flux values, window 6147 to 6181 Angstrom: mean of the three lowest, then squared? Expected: 65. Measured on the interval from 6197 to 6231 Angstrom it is 42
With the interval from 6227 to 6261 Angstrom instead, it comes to 47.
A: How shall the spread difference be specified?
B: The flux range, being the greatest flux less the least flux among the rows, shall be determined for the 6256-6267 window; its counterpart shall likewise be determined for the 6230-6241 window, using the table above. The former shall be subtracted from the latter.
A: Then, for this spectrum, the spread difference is -0.5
